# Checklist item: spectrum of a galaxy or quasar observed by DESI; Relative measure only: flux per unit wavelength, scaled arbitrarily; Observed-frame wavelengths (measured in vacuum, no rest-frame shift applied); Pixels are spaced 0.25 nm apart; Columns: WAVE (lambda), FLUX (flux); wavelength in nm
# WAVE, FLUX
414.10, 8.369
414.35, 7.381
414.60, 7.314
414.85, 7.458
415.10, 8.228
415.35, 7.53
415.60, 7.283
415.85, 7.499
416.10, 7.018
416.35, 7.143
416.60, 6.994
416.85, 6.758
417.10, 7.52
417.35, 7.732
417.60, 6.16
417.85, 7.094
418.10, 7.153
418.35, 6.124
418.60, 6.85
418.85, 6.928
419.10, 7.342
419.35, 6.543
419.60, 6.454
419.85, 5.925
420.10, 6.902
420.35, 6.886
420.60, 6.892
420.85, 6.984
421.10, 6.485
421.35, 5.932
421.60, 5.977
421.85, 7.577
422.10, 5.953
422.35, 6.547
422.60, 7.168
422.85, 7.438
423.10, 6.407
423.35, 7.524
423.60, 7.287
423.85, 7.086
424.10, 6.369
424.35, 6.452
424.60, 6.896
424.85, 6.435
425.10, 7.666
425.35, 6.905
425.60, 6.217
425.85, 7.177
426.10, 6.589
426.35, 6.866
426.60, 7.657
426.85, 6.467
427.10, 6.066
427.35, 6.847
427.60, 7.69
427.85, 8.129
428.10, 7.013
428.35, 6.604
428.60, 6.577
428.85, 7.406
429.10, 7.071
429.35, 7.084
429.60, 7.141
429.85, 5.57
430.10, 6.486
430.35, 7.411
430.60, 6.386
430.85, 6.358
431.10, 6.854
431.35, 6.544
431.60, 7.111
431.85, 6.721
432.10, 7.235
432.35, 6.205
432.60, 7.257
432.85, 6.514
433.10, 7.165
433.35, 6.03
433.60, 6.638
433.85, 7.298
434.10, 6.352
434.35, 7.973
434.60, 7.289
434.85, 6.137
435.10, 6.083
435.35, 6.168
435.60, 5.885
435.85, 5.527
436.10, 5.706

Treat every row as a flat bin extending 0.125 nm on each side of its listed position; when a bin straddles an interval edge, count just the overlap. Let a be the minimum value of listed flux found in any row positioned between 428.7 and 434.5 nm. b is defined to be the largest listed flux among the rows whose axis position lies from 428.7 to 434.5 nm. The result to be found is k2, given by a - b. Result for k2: -2.4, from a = 5.57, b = 7.973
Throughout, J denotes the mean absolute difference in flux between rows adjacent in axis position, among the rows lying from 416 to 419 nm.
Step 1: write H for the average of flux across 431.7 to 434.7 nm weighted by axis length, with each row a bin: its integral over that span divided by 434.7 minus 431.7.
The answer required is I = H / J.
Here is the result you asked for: 12.9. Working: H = 6.89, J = 0.53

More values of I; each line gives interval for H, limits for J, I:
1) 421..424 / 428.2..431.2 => 12.0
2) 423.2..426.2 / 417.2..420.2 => 10.5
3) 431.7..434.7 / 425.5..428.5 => 9.7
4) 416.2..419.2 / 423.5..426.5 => 12.0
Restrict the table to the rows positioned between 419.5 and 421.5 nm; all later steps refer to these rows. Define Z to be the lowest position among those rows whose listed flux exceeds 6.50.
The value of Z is 420.10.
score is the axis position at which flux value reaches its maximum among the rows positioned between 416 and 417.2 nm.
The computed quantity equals 417.10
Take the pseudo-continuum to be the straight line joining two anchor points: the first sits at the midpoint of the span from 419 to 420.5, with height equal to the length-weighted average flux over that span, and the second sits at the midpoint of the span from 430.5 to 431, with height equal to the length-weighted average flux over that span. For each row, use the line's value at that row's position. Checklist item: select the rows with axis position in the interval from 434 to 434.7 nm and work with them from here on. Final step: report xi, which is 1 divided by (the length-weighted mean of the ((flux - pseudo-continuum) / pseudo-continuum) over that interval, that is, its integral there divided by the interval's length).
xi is 7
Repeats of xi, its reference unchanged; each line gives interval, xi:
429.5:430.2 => -132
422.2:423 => 17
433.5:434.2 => 14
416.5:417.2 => 20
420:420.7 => 28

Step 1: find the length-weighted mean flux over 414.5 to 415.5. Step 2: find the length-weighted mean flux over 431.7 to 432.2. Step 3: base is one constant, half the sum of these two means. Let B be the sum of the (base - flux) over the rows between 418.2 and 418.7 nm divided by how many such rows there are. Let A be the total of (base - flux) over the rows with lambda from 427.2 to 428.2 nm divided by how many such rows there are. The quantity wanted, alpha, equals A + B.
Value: 0.7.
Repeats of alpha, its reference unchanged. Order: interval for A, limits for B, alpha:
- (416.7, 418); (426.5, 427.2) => 0.8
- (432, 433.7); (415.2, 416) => 0.4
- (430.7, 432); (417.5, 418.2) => 1.1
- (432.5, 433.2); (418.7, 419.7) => 0.8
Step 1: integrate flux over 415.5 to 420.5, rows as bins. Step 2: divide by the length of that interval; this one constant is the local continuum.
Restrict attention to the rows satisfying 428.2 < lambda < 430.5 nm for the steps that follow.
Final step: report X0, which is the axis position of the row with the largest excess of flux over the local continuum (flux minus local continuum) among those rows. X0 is 430.35 nm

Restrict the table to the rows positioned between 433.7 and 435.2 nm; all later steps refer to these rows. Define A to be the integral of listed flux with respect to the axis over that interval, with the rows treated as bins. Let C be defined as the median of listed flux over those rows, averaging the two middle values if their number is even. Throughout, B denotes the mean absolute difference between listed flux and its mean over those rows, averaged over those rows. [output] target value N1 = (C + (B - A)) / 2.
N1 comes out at -1.41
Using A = 10.3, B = 0.66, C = 6.82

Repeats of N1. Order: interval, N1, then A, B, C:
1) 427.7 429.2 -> -1.63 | 10.7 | 0.42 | 7.04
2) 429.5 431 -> -1.46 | 9.8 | 0.48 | 6.44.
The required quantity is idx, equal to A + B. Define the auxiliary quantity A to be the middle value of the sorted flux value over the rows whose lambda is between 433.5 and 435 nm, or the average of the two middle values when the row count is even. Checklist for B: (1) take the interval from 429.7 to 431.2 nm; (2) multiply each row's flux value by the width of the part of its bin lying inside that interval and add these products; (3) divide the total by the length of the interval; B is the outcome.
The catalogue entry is 13.5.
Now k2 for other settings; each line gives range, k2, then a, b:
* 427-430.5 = -2.6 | 5.57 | 8.129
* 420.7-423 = -1.6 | 5.932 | 7.577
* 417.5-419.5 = -1.2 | 6.124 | 7.342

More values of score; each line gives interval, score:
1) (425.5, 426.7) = 426.60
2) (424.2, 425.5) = 425.10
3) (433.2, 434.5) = 434.35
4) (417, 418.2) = 417.35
